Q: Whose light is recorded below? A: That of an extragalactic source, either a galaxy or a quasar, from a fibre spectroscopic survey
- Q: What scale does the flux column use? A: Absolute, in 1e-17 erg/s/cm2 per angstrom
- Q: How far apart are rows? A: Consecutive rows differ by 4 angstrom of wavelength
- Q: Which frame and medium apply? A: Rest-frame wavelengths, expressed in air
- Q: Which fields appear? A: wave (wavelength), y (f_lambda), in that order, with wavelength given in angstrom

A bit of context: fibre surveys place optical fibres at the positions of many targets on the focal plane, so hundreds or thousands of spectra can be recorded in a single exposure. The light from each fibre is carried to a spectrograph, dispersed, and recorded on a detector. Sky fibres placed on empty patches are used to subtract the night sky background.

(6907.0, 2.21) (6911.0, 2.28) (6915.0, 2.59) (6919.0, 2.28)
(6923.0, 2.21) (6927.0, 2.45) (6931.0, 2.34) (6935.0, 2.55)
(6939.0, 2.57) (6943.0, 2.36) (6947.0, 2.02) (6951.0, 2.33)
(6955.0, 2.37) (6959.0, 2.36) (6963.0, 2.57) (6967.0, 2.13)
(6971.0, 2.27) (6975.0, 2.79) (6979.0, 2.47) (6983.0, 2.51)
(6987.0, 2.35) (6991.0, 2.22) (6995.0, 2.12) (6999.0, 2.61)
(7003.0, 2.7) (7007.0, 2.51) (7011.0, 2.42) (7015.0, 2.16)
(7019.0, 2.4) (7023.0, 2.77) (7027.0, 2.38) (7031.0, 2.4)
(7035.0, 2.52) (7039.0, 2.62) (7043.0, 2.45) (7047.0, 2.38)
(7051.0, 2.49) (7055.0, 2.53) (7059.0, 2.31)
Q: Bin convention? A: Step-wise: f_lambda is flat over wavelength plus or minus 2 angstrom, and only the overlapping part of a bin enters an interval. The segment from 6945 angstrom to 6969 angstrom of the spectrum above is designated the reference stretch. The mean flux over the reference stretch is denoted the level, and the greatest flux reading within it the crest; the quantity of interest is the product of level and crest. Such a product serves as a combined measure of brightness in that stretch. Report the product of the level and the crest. 5.90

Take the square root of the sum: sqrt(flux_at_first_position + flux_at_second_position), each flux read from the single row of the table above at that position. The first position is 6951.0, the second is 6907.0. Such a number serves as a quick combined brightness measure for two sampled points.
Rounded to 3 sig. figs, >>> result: 2.13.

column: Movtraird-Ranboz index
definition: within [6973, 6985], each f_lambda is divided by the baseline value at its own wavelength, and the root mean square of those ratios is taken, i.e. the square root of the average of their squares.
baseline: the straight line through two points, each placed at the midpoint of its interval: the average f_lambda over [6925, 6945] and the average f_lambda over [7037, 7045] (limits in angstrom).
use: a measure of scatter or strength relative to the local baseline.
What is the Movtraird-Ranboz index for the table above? 1.04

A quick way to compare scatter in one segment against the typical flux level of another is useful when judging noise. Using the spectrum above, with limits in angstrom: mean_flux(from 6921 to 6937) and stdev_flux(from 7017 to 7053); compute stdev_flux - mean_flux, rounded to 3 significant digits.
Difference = -2.26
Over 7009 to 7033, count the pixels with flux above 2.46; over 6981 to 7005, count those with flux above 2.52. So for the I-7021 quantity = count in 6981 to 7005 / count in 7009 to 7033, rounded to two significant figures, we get 2.0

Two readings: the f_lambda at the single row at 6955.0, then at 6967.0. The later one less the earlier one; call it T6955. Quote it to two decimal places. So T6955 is -0.24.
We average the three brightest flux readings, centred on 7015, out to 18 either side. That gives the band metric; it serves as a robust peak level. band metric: 2.69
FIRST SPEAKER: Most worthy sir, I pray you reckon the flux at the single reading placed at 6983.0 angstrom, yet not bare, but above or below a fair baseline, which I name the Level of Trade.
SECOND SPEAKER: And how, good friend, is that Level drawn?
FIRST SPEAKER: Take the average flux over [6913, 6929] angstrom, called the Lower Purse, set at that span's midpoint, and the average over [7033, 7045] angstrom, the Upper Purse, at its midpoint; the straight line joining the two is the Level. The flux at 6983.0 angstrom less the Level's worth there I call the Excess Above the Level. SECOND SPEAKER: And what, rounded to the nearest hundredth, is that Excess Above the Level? 0.05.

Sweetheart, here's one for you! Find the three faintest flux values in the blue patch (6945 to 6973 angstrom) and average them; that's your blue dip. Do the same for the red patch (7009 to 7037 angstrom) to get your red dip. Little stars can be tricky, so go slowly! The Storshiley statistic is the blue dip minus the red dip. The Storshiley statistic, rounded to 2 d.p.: -0.17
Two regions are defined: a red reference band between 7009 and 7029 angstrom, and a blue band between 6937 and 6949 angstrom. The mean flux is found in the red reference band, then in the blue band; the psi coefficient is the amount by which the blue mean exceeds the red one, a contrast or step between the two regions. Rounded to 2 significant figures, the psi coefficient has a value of -0.11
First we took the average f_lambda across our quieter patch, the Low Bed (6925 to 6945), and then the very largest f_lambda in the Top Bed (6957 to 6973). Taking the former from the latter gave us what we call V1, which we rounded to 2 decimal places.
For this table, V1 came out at 0.12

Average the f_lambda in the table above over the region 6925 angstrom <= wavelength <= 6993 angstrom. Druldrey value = 2.39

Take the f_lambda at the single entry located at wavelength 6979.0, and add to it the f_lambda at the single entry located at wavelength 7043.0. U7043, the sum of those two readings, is 4.92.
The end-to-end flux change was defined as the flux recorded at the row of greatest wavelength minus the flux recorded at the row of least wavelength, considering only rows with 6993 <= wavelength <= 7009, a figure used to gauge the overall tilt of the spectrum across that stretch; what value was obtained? 0.39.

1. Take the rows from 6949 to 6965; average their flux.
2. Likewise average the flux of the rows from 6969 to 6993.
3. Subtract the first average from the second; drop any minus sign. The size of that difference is 0.03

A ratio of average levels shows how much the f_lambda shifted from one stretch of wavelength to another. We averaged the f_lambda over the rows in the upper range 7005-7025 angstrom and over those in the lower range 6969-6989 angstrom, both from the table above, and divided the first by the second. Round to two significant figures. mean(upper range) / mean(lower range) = 0.99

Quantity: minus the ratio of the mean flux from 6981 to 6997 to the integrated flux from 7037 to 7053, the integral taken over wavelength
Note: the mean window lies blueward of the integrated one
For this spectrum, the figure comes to -0.0578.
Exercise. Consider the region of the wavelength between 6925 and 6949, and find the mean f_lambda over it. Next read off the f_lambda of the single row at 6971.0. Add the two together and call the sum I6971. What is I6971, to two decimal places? 4.65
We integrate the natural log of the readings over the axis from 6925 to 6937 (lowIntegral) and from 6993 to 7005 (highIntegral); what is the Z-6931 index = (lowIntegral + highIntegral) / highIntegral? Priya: 1.99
